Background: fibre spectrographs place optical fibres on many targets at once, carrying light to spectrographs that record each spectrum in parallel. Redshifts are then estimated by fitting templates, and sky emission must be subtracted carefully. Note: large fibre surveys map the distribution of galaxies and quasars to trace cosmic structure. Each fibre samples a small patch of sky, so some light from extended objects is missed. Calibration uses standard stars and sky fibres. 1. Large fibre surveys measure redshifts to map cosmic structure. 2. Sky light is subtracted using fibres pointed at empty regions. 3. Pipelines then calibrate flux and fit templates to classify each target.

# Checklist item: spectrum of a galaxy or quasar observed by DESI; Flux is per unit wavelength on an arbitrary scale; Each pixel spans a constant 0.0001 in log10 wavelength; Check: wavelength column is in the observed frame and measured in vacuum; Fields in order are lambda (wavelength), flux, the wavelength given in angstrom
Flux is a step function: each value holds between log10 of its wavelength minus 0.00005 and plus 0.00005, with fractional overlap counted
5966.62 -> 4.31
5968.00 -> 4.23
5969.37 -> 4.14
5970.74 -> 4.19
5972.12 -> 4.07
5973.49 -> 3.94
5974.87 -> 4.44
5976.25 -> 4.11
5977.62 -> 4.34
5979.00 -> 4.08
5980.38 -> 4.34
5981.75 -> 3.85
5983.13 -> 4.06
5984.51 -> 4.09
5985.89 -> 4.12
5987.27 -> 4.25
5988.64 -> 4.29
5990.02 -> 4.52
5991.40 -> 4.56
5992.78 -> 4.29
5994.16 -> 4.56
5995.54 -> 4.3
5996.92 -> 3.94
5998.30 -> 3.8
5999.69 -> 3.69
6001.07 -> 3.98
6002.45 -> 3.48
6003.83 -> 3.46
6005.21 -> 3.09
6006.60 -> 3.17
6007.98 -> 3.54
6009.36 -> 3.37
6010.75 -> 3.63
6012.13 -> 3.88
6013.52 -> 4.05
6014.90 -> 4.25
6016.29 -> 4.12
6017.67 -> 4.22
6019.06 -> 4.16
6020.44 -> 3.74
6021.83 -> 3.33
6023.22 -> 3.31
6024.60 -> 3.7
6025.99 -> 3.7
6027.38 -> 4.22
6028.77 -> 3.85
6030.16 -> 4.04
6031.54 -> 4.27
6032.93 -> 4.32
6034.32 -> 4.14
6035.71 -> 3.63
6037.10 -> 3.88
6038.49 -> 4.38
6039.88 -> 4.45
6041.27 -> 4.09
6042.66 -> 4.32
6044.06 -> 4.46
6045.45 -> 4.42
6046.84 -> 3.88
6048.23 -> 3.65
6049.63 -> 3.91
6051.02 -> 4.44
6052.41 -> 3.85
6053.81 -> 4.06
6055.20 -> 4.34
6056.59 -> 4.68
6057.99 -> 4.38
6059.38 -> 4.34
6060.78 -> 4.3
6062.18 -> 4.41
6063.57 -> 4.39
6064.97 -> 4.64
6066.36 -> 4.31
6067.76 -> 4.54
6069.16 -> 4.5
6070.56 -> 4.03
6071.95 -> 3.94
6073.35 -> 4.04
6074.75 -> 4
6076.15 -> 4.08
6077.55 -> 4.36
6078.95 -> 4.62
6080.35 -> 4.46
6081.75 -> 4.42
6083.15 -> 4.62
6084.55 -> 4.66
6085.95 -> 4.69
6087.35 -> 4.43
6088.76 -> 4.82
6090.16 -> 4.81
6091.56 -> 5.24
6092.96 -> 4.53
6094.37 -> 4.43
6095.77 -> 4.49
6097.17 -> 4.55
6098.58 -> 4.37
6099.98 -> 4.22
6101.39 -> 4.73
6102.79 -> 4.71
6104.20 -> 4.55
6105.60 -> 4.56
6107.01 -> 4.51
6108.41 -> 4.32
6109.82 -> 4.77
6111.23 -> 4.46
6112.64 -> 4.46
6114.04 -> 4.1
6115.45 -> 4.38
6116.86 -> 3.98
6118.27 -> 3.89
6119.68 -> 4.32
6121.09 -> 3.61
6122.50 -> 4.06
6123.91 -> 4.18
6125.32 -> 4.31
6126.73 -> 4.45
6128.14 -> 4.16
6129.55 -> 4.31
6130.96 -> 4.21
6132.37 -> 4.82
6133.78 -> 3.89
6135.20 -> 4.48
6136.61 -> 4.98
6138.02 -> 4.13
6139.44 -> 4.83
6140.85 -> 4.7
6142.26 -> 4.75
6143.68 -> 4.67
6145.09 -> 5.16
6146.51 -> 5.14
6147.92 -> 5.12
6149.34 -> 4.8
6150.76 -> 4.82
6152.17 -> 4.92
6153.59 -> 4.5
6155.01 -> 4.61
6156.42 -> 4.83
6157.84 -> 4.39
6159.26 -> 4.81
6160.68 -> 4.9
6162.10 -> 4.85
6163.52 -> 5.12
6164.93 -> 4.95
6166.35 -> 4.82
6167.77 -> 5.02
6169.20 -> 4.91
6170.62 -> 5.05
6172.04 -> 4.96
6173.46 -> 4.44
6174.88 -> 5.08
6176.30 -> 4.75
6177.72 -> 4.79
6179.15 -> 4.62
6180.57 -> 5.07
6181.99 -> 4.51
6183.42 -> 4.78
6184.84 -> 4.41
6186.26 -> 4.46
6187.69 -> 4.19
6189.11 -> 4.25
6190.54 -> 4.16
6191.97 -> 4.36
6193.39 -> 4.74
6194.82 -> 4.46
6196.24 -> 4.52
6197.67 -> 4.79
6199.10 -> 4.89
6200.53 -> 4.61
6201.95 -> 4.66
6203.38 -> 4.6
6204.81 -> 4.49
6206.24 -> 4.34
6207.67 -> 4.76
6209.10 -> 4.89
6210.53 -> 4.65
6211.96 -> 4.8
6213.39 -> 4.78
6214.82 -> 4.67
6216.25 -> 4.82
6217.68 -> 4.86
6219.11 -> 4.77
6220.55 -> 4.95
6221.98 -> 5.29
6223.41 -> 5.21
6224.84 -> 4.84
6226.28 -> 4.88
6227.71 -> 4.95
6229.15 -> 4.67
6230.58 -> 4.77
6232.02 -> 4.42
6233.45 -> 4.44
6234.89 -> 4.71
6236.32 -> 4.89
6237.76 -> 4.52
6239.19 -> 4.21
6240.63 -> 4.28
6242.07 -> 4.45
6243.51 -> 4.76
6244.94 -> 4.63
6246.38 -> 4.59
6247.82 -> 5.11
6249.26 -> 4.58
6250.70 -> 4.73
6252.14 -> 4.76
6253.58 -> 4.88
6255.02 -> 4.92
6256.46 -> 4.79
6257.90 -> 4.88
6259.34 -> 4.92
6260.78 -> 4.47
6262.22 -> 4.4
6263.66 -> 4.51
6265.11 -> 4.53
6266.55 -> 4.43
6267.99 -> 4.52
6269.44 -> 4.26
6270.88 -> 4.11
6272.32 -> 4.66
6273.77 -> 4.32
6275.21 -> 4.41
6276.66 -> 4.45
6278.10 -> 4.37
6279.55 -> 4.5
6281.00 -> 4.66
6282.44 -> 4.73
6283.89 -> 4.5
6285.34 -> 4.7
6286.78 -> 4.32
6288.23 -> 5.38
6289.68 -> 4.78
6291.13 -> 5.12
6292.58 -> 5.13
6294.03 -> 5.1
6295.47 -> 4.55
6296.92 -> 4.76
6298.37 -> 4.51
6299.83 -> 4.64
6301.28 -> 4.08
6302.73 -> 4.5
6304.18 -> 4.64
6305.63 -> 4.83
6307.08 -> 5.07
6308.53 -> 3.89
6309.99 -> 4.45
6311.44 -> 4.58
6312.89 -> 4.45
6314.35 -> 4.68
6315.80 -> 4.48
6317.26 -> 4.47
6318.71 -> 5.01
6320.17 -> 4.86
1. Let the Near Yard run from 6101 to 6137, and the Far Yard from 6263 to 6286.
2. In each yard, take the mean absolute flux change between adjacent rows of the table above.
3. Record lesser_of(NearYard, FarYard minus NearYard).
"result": -0.13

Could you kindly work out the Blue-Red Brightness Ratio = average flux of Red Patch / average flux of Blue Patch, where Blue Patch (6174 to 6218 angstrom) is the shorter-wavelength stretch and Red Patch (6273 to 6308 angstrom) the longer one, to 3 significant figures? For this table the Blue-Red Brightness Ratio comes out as 1.01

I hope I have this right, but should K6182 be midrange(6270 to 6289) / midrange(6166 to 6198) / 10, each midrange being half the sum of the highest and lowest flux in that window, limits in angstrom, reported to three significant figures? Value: 0.103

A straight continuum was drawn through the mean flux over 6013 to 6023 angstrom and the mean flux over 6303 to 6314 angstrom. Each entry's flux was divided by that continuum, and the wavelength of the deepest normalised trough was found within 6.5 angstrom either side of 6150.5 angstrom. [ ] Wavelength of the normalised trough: 6153.59 angstrom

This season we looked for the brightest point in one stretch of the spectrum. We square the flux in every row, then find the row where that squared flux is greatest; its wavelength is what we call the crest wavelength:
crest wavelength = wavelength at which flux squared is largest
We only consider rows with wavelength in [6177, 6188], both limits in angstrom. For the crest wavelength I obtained 6180.57 angstrom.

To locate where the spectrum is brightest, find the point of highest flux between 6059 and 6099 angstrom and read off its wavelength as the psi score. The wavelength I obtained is 6091.56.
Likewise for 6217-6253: 6221.98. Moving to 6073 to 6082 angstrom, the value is 6078.95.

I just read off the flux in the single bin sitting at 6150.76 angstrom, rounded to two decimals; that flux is 4.82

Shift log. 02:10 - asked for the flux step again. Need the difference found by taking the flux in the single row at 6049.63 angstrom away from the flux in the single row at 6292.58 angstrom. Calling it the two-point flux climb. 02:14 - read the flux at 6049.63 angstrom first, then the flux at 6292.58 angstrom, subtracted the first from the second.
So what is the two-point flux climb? 1.2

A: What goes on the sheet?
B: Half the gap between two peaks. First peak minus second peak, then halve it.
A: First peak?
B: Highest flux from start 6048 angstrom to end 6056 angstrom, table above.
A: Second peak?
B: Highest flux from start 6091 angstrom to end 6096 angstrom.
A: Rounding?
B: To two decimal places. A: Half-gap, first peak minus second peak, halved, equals -0.40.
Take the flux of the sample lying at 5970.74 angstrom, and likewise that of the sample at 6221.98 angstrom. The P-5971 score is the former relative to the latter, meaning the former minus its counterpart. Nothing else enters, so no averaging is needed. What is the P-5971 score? -1.1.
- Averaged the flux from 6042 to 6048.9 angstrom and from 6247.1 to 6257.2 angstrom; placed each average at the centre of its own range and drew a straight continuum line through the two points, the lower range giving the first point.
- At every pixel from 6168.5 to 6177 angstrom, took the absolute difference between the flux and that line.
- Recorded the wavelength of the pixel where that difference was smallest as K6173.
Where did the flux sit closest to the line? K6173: 6173.46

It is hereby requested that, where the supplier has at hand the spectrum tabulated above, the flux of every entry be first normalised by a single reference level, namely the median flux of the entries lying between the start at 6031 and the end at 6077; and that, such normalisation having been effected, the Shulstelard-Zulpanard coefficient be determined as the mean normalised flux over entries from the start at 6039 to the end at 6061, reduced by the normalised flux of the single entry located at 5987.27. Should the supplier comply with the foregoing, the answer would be -0.006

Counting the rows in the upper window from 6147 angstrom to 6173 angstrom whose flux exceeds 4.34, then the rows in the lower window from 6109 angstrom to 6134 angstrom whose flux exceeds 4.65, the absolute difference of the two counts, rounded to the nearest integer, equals 16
